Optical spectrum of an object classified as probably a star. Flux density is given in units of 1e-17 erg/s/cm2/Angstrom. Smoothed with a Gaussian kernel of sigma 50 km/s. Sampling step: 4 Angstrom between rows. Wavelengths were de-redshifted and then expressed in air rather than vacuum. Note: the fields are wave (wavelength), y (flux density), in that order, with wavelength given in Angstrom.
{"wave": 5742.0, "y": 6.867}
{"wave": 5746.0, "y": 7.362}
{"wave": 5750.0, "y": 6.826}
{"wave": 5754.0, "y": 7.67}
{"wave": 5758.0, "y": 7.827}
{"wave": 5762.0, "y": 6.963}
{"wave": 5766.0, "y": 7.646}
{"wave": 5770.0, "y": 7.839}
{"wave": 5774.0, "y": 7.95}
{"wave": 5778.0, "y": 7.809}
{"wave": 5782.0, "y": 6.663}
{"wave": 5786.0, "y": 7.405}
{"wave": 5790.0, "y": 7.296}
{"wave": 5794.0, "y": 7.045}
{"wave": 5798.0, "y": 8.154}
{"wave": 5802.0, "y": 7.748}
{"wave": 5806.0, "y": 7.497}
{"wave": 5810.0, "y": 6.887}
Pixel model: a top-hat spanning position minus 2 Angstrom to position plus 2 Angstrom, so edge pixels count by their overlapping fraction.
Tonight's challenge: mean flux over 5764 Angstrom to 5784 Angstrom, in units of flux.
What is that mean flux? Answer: 7.58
